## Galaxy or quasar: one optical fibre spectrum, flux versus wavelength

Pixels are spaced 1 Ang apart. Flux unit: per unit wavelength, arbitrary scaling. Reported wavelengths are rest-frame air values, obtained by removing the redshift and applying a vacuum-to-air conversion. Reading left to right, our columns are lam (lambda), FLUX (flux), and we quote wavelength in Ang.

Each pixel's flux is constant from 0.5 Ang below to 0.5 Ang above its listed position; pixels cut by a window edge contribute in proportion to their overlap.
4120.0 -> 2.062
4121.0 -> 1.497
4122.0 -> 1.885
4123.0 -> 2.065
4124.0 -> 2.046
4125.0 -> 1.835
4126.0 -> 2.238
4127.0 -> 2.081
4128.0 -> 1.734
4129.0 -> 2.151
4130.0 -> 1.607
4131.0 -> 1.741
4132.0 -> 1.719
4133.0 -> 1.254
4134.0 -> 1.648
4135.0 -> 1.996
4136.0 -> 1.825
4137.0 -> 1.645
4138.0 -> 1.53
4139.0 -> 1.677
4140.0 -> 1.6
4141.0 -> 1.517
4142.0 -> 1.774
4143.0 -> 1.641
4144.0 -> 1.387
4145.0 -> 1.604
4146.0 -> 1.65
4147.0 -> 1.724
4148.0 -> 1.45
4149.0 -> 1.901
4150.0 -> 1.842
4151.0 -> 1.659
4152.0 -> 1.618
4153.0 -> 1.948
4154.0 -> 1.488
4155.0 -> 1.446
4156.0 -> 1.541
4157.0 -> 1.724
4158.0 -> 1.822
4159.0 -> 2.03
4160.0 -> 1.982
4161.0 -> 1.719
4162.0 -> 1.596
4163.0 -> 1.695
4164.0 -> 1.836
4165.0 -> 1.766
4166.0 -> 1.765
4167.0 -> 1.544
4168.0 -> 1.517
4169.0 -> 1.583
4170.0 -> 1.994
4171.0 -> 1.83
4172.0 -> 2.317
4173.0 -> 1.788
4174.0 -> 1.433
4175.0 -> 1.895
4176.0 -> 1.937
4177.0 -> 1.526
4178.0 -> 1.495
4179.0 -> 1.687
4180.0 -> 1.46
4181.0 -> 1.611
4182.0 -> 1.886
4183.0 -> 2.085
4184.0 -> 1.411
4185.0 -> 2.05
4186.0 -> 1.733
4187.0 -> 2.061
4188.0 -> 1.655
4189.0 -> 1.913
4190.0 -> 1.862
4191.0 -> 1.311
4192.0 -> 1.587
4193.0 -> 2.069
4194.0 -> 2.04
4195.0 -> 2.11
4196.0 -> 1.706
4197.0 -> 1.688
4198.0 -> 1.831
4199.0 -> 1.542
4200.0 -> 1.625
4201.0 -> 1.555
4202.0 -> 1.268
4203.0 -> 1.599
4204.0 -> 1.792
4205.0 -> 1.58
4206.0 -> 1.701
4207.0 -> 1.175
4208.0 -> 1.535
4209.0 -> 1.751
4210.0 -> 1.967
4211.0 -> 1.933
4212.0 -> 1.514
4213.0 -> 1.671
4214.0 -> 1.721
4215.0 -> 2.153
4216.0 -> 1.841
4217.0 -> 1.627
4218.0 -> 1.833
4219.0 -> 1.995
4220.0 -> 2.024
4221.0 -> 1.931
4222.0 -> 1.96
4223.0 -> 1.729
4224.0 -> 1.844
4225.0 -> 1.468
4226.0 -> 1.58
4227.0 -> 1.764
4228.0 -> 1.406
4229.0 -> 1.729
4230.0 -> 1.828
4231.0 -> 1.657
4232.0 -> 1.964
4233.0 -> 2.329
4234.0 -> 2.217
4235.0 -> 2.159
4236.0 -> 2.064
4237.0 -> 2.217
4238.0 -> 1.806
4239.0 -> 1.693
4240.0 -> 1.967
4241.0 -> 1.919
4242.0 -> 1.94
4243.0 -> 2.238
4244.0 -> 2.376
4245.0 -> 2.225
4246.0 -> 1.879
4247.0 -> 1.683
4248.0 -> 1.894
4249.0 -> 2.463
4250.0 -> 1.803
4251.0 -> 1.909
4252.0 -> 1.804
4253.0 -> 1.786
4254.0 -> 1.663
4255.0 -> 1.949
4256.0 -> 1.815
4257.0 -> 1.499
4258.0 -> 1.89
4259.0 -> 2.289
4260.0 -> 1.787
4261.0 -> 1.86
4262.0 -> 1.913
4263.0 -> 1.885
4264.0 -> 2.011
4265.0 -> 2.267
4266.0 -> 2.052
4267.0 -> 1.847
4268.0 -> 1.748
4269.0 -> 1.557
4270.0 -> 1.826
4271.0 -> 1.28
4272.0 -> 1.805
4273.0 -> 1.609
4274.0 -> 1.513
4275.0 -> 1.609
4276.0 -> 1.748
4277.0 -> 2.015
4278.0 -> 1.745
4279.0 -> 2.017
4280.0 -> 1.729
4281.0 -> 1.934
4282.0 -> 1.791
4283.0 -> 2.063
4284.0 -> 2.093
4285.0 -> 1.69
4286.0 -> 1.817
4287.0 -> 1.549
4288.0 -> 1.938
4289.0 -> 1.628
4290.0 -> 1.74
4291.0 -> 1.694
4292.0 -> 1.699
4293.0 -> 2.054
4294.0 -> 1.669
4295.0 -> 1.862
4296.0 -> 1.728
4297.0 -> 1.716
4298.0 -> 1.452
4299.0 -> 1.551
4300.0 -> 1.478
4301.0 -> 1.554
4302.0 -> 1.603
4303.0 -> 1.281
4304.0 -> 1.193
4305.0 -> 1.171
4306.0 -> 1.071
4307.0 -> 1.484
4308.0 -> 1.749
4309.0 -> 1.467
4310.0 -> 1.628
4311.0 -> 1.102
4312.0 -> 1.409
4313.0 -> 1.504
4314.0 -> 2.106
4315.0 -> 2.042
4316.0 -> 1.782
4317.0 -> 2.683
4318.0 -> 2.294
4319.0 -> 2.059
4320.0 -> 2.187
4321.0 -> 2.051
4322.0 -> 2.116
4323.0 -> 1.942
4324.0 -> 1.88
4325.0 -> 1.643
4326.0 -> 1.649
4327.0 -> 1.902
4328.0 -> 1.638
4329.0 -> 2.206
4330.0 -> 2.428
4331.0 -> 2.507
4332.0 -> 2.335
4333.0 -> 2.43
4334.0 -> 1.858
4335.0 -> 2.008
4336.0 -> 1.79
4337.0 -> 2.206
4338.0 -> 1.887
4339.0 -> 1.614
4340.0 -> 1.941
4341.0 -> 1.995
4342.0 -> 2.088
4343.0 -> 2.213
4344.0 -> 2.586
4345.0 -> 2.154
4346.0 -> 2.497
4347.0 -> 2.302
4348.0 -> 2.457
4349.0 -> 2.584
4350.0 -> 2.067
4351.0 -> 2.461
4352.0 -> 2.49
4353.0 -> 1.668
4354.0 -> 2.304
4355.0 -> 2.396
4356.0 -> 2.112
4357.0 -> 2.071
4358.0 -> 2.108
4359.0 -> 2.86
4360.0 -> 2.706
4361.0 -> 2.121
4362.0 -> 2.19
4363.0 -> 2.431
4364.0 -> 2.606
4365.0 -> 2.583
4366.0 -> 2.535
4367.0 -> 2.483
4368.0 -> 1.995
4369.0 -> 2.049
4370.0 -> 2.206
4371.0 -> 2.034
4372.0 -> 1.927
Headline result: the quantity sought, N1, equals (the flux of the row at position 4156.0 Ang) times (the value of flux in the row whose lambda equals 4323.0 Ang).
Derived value 2.99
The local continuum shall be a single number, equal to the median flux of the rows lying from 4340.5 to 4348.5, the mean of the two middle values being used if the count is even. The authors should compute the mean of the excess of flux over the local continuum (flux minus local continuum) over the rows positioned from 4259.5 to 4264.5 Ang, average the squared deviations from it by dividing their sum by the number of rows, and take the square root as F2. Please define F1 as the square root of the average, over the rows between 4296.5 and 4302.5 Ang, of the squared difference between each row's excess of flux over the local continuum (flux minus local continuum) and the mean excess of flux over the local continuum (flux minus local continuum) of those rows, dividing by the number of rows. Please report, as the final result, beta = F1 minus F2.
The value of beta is 0.013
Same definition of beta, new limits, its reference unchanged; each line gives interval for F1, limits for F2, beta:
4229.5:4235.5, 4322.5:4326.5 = 0.098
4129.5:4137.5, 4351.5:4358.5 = -0.052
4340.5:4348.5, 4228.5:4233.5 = -0.040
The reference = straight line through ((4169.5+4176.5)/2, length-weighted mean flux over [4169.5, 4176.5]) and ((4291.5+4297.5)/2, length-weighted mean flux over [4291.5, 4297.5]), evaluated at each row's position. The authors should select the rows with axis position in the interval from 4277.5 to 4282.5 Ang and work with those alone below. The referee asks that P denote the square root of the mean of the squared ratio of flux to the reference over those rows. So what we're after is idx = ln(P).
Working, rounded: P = 1.03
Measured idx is 0.03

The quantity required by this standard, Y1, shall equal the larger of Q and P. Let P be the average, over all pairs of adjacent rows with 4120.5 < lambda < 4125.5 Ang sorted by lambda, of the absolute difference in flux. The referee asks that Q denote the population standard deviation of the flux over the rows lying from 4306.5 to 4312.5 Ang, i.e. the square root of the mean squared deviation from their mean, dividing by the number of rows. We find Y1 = 0.201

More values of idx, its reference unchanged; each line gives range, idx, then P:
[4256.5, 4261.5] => 0.04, 1.04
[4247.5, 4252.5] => 0.09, 1.09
